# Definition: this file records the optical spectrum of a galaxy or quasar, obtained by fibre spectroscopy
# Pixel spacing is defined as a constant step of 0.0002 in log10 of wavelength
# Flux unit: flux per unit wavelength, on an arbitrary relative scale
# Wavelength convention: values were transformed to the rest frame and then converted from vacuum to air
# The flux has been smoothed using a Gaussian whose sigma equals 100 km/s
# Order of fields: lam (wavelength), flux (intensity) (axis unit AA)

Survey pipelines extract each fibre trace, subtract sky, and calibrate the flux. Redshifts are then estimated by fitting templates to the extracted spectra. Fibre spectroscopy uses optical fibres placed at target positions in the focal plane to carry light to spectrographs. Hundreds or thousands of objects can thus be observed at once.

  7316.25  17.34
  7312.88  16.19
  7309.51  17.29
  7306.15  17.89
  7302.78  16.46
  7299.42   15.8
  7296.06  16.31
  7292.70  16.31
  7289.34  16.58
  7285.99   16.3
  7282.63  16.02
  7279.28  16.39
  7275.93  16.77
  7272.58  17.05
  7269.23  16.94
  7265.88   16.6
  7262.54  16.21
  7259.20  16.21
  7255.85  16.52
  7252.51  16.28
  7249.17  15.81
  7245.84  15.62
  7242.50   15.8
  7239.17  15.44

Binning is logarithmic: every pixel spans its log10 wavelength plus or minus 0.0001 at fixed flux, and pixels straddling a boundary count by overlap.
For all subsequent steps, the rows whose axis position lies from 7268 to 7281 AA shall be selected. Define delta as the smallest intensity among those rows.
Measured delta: 16.39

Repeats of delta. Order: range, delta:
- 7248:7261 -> 15.81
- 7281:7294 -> 16.02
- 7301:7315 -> 16.19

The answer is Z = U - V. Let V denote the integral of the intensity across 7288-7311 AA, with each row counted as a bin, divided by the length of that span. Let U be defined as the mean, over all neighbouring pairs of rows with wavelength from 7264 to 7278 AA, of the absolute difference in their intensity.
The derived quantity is -16.4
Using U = 0.24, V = 16.7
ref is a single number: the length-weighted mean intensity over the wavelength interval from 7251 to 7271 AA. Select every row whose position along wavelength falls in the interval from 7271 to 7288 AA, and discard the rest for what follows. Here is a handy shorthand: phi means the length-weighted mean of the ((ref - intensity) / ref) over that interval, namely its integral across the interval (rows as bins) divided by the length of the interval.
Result -0.003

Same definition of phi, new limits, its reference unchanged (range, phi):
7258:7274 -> -0.009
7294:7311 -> -0.017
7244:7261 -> 0.023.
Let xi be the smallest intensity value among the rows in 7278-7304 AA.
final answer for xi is 15.8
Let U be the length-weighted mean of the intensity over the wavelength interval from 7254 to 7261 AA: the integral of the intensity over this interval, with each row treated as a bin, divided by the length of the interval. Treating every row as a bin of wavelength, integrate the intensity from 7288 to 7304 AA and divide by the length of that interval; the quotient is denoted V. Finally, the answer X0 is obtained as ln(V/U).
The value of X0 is -0.004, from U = 16.4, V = 16.28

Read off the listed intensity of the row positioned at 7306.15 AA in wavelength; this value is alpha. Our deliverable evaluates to 17.89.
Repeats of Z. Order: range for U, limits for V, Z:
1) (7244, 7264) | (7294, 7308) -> -16.4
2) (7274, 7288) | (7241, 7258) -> -15.7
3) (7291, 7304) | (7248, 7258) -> -15.8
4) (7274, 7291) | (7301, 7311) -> -16.9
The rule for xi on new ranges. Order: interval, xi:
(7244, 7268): 15.62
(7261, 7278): 16.21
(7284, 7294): 16.3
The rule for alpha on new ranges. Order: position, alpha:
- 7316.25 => 17.34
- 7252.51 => 16.28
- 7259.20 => 16.21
